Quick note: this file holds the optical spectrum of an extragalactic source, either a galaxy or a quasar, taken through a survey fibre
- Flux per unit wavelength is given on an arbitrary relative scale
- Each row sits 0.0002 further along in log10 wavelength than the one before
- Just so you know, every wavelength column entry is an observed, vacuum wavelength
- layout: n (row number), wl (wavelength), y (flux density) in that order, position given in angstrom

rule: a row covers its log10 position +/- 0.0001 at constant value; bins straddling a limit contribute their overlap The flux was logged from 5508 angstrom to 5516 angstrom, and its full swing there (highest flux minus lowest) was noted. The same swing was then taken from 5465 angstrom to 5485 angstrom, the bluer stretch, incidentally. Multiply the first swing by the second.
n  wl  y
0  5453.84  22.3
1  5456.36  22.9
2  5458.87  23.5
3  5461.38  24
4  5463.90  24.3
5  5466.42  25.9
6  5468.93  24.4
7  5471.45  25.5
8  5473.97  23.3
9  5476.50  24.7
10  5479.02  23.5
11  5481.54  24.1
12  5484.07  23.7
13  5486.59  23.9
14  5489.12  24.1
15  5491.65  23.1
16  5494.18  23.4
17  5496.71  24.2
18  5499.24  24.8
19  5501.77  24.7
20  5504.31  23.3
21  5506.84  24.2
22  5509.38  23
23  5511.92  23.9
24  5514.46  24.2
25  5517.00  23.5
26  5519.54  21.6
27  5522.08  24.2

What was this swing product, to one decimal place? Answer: 3.1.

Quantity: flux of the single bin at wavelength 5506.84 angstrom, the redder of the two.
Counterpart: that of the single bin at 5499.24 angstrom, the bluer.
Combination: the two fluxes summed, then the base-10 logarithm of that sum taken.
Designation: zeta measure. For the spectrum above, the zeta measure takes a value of 1.690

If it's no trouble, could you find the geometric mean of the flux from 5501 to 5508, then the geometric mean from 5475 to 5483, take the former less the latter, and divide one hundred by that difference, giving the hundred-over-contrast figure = -2828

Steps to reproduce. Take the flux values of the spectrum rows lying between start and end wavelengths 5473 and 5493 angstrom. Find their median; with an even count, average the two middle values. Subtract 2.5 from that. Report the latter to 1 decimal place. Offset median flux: 21.3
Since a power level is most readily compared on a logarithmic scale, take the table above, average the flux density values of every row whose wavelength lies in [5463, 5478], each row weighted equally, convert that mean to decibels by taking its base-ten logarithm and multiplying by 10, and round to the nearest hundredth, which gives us 13.92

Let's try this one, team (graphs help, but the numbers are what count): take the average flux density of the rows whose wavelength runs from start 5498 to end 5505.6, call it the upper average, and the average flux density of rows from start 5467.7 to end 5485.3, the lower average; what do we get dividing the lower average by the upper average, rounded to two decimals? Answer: 1.00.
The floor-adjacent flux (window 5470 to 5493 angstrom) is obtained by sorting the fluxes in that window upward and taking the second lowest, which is 23.3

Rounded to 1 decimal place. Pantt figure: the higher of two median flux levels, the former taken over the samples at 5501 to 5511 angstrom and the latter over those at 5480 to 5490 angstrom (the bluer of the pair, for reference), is 24.0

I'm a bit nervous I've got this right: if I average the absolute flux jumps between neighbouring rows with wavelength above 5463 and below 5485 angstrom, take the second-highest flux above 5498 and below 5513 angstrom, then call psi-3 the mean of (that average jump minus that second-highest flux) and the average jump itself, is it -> -11.10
